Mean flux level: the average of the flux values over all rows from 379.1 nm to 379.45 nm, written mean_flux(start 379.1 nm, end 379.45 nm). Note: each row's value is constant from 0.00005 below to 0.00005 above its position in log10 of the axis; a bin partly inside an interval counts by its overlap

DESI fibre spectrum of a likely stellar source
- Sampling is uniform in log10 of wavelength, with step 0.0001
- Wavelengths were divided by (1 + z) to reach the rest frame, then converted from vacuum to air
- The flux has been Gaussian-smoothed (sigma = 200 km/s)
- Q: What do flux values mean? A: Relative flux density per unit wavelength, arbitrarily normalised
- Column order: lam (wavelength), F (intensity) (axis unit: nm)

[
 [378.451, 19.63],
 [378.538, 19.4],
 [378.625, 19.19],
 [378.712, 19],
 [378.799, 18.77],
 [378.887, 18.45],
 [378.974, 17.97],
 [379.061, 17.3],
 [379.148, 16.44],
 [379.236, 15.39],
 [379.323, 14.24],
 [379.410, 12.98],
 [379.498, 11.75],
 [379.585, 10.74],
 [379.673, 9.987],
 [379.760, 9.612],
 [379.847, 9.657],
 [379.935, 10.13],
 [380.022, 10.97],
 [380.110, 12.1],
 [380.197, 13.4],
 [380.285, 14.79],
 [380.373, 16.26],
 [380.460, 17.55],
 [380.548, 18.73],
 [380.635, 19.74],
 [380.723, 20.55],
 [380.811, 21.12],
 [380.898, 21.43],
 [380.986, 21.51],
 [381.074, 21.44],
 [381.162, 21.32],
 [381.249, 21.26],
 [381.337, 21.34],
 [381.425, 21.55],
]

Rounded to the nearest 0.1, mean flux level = 14.8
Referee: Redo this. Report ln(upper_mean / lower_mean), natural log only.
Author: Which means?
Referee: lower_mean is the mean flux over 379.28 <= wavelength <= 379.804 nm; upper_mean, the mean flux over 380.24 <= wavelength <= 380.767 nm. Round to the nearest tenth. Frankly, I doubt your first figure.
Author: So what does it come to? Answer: 0.4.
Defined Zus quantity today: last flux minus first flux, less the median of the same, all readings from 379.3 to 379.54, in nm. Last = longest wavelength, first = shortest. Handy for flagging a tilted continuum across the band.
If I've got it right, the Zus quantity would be -15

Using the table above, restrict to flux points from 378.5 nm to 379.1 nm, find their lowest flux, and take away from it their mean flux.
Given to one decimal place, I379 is -1.3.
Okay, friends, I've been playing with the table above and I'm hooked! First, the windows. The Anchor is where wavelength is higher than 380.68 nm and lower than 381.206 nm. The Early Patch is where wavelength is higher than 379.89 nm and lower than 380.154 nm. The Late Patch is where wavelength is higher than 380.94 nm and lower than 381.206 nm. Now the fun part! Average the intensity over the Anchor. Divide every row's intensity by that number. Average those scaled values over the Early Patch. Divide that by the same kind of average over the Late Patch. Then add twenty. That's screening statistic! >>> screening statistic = 20.5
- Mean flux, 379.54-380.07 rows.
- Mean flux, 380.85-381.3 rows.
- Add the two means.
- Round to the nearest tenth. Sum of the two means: 31.6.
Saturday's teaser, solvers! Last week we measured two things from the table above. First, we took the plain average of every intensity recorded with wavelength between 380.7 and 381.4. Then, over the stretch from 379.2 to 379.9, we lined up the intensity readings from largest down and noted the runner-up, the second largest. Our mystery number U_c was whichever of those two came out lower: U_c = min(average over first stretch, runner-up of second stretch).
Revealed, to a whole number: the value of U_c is 14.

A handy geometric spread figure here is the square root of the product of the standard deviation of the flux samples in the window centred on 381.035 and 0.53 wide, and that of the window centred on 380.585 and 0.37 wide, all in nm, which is 0.4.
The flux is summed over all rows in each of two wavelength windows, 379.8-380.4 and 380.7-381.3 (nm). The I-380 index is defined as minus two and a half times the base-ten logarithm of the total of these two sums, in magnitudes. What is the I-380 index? -5.93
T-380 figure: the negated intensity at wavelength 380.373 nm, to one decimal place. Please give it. -16.3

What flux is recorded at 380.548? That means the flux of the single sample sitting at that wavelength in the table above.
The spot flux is 18.73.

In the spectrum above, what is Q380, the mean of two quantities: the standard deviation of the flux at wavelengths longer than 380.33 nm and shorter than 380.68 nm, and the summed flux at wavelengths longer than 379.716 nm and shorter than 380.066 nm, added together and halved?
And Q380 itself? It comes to 21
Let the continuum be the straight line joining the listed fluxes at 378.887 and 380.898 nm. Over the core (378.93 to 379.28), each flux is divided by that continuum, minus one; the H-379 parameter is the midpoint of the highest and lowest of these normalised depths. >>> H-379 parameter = -0.1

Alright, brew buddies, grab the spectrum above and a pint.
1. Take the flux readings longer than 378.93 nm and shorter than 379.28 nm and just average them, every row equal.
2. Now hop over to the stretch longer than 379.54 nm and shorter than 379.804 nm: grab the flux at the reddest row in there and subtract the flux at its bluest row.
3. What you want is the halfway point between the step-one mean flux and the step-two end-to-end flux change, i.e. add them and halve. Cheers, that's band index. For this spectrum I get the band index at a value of 7.8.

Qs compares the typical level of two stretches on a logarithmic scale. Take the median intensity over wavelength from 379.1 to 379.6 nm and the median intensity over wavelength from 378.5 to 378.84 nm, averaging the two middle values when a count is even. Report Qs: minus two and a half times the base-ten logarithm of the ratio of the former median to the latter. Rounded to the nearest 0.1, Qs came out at 0.4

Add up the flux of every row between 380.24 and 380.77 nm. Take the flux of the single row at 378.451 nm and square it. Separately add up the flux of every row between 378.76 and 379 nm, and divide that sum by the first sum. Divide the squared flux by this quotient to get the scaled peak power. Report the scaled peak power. 751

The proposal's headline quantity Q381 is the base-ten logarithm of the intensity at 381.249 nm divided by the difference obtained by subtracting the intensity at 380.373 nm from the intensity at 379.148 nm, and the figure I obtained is 2.1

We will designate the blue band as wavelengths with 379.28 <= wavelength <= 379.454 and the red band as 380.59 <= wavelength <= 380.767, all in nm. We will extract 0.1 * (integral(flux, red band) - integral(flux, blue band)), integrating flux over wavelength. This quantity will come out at 0.12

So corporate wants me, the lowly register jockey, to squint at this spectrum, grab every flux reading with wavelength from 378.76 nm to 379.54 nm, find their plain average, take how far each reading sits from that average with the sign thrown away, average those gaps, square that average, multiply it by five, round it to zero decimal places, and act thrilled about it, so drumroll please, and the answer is 21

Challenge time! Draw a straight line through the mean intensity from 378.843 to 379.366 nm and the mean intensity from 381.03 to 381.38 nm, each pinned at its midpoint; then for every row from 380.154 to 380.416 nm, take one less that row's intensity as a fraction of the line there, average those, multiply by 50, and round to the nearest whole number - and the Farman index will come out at 12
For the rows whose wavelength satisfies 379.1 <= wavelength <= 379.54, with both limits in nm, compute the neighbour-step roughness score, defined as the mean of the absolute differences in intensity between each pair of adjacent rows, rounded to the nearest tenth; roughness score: 1.2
